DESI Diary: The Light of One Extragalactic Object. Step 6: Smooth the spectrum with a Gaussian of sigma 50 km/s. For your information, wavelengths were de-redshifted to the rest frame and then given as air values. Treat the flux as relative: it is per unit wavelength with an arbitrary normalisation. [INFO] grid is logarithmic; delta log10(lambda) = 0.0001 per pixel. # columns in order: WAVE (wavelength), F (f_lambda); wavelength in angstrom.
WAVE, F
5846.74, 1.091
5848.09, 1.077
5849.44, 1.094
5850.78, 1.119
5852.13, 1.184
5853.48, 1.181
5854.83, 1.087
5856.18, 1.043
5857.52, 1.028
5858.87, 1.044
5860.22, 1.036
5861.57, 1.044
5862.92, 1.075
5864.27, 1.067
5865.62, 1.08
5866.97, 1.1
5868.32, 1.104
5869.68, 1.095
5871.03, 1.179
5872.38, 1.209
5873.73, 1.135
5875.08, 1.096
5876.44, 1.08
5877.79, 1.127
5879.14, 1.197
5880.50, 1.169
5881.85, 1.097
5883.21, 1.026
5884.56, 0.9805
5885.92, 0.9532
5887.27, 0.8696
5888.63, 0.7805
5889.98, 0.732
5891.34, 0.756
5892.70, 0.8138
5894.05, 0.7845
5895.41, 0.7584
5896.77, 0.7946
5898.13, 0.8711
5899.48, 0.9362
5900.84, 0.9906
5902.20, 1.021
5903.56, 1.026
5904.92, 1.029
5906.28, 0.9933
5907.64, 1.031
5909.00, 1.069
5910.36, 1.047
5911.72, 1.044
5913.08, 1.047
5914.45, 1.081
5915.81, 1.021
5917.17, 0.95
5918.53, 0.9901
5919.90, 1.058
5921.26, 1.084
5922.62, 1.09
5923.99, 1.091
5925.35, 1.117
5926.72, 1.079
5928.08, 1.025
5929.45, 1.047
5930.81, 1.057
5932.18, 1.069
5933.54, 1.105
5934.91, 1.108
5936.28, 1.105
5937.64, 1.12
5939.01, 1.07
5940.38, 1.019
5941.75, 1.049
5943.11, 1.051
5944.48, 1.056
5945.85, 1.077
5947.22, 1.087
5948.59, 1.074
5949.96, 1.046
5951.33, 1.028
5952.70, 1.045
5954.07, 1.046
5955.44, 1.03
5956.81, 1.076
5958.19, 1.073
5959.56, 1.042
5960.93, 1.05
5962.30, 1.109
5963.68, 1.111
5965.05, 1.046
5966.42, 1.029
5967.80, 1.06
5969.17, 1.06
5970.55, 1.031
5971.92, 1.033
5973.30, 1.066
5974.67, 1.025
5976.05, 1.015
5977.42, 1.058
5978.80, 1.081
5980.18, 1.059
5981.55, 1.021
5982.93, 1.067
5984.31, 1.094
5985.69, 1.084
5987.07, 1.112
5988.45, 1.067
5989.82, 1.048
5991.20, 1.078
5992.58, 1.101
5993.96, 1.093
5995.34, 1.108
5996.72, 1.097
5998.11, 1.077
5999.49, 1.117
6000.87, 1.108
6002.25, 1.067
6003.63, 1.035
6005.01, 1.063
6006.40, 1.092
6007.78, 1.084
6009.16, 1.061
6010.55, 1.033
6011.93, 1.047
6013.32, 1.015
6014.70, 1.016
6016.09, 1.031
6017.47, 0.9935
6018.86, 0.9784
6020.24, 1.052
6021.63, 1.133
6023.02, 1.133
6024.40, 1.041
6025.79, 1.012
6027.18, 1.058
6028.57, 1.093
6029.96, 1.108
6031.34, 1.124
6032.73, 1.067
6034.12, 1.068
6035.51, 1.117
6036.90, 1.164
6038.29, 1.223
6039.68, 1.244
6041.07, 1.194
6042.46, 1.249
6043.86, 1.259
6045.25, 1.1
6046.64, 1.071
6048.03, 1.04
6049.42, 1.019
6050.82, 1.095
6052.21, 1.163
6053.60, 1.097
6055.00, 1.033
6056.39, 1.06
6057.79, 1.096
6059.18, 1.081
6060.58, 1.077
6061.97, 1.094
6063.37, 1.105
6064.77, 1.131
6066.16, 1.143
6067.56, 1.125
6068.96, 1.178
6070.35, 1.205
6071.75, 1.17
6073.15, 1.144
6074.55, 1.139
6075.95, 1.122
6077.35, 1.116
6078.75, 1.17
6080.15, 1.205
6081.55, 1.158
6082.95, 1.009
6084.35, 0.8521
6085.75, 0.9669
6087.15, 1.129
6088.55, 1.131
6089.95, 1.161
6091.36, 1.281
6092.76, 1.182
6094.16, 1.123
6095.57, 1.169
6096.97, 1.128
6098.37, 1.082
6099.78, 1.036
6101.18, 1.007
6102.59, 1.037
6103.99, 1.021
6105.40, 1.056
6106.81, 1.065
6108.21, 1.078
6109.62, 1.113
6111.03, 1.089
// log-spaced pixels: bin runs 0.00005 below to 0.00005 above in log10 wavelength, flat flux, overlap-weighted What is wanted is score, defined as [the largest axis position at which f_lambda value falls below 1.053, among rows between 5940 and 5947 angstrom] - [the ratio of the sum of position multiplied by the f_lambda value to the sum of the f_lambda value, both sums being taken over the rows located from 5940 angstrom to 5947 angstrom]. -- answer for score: 0.0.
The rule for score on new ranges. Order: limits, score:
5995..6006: 3.5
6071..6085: 6.5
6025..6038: -5.7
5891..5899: 3.3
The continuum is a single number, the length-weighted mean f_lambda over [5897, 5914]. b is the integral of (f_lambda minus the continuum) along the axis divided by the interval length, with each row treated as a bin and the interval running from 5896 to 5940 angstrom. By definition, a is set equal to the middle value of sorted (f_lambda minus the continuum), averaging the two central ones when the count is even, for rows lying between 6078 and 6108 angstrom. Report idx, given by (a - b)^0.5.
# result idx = 0.30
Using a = 0.12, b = 0.032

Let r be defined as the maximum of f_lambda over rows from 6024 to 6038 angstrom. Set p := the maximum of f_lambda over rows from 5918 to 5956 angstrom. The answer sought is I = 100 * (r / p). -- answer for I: 104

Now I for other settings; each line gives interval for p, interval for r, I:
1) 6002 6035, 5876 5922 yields 106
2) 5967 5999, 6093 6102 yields 105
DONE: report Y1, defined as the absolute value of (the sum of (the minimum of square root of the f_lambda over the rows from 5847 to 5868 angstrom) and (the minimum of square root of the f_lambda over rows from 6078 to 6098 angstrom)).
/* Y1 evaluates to 1.94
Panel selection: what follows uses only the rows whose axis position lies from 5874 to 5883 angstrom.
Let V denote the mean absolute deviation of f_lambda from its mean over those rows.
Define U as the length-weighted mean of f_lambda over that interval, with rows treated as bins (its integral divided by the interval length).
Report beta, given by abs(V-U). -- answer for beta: 1.09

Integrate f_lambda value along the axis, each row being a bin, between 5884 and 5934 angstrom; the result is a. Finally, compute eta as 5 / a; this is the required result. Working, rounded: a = 49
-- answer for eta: 0.1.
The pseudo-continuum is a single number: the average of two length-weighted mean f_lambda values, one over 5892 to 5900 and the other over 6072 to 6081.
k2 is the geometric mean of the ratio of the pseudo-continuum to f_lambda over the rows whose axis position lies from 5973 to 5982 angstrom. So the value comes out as 0.94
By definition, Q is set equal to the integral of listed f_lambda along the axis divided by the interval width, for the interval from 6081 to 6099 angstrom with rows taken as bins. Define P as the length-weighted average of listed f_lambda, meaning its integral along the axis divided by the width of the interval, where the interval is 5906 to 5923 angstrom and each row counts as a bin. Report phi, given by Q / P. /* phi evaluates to 1.06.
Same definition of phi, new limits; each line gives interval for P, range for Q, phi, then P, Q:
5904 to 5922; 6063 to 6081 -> 1.11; 1.03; 1.15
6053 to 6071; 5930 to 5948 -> 0.97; 1.11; 1.07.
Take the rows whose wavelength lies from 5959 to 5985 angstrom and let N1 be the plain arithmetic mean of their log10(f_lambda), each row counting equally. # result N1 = 0.023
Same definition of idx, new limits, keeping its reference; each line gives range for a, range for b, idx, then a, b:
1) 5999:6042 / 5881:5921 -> 0.34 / 0.06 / -0.051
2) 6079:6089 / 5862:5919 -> 0.35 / 0.13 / 0.001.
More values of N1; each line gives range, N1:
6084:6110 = 0.034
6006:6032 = 0.024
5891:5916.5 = -0.024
